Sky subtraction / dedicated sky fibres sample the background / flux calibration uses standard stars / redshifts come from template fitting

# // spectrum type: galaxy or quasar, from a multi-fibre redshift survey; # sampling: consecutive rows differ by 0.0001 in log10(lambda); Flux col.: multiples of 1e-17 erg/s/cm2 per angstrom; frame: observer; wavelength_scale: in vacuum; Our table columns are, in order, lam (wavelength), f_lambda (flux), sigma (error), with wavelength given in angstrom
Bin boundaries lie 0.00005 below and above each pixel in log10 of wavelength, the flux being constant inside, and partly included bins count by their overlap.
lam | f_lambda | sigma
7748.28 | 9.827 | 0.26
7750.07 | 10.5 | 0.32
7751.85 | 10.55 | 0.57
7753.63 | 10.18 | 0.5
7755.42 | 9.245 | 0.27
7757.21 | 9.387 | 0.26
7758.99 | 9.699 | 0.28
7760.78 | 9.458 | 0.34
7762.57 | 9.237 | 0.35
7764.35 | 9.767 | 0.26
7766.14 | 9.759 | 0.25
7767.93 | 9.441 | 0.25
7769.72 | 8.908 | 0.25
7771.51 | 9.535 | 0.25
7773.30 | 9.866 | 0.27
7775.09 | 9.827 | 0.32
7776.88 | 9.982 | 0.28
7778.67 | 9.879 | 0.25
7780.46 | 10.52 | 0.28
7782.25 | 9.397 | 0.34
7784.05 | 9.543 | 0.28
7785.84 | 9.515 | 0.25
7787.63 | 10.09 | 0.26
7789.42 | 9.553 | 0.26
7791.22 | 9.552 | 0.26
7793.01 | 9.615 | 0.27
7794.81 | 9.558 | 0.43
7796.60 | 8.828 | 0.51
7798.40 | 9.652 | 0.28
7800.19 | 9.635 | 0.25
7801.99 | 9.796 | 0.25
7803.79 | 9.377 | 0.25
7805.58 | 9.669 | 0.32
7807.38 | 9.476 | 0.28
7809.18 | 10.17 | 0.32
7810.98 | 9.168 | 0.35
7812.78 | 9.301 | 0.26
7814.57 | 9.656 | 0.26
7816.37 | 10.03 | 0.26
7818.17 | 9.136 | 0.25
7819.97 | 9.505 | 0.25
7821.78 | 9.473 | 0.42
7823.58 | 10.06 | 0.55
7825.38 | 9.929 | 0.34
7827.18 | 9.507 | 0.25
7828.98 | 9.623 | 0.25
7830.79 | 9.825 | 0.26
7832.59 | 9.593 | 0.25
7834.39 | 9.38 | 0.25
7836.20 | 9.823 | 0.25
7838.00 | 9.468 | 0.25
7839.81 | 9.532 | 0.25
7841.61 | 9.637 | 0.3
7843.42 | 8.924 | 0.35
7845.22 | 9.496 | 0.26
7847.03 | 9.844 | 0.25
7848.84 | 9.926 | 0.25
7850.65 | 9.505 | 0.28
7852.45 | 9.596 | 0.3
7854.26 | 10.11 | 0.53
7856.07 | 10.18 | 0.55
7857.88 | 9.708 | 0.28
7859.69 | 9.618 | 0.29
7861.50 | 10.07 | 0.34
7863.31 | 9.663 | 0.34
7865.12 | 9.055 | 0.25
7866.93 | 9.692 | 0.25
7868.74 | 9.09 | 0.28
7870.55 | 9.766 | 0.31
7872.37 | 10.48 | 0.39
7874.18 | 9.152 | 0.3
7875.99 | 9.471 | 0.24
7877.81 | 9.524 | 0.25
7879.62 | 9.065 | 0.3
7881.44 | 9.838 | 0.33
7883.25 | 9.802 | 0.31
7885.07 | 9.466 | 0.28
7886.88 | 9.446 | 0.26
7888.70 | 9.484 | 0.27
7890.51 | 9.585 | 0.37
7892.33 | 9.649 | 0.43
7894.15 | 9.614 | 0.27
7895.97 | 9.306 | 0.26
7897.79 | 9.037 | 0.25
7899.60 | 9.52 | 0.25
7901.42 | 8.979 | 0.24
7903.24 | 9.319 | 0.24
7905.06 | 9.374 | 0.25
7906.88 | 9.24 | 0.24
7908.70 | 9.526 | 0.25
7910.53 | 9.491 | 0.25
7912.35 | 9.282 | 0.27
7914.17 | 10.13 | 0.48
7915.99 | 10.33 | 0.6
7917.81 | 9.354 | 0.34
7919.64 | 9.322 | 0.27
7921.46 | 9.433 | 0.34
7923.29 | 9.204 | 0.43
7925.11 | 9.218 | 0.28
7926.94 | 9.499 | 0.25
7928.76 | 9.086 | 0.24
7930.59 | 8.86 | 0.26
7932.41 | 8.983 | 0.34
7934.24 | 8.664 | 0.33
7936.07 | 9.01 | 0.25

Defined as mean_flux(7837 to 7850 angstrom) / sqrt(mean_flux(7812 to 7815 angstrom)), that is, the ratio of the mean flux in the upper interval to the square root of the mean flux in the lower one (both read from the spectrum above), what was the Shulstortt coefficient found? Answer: 3.10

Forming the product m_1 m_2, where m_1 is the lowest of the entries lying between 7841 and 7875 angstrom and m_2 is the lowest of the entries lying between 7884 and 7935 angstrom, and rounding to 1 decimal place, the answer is 77.3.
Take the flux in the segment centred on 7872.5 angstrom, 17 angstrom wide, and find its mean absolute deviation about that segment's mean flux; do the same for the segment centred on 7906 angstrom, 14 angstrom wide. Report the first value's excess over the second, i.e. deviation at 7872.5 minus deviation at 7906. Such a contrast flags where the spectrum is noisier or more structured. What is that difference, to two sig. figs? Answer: 0.21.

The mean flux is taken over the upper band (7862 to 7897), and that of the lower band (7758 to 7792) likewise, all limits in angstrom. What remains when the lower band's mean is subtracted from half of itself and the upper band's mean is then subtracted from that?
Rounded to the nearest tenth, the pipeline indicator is -14.4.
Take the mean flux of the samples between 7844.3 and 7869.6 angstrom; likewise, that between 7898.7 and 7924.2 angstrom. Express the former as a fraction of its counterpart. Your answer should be 1.02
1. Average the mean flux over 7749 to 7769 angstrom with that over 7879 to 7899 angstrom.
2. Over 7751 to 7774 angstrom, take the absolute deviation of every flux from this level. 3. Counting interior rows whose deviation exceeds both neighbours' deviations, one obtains 2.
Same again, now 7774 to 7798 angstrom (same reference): 4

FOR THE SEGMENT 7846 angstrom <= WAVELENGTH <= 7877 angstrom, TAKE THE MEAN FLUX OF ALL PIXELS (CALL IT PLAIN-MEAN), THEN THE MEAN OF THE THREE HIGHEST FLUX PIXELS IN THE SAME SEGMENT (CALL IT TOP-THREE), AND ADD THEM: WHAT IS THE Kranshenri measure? 20.0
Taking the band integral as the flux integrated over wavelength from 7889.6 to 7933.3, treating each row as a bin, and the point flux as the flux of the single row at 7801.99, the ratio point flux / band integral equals 0.0239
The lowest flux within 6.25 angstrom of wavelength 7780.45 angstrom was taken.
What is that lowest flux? 9.397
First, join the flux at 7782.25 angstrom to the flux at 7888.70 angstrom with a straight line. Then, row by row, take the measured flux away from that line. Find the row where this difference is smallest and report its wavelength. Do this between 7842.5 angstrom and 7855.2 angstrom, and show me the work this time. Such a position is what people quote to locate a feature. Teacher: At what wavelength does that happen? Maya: 7854.26 angstrom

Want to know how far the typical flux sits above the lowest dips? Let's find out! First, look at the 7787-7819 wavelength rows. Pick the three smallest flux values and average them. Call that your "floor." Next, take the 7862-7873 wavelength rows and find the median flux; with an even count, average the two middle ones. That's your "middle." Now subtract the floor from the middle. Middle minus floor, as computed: 0.63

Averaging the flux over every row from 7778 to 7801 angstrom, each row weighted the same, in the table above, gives 9.64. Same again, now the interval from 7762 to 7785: 9.67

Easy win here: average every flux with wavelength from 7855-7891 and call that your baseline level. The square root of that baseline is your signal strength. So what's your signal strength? 3.10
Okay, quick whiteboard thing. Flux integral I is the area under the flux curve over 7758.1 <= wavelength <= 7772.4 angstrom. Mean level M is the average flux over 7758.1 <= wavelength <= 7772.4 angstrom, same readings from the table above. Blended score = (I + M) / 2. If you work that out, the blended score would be 72.5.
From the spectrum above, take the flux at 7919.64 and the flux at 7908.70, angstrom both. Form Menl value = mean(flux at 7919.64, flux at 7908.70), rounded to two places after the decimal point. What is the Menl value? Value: 9.42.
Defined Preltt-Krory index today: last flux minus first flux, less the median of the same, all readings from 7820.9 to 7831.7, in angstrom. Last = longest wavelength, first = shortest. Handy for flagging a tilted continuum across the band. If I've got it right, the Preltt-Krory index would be -9.4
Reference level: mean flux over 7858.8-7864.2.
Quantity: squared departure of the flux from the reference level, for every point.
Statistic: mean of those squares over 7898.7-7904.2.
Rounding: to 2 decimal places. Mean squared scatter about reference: 0.31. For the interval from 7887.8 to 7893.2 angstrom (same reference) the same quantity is 0.05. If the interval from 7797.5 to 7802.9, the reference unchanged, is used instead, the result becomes 0.01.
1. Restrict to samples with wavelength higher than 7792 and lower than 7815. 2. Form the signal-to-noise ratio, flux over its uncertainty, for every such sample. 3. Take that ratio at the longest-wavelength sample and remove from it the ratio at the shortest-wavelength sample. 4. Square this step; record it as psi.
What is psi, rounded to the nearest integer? 2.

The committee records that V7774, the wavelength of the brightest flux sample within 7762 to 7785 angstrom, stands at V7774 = 7780.46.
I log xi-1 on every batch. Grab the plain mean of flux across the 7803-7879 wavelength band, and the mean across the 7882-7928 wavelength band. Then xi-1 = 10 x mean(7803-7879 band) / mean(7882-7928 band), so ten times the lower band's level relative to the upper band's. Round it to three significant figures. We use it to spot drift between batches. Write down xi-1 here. 10.2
